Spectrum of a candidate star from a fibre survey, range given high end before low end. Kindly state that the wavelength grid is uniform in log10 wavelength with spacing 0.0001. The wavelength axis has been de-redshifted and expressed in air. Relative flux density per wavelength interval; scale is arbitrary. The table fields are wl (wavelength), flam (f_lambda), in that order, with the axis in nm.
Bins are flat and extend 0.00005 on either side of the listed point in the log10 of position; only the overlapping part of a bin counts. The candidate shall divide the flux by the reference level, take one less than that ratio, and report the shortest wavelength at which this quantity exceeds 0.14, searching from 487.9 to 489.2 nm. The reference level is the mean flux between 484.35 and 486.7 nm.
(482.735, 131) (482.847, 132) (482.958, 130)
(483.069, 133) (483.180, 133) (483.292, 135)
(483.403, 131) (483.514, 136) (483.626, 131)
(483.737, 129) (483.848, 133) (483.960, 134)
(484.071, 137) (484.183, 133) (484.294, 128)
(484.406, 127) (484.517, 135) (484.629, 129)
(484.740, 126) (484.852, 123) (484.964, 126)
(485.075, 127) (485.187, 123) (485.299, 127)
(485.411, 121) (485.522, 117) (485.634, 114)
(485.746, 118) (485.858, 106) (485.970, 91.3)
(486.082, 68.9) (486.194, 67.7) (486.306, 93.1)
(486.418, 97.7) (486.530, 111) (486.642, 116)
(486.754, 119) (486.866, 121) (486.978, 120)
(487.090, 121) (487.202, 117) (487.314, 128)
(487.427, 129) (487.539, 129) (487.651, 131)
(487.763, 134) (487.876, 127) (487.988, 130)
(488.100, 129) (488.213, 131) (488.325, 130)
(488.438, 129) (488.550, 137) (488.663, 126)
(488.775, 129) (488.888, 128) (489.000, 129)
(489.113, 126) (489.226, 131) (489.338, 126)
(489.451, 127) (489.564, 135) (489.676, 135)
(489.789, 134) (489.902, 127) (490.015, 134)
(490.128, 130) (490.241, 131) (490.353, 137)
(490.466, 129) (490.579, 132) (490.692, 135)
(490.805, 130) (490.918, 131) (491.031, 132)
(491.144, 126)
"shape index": 487.988 nm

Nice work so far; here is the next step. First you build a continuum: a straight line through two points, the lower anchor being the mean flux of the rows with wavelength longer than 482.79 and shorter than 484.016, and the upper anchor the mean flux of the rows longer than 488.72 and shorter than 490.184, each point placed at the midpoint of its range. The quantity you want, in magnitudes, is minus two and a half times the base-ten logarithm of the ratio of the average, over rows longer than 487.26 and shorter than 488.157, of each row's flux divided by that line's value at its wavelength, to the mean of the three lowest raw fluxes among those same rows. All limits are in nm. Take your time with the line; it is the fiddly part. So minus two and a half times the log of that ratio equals 5.28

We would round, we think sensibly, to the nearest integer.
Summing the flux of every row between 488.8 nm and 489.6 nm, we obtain 902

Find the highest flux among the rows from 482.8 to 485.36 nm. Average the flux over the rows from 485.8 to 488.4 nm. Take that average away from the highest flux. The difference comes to 22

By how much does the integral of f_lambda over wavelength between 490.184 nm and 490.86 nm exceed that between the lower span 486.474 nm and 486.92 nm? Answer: 37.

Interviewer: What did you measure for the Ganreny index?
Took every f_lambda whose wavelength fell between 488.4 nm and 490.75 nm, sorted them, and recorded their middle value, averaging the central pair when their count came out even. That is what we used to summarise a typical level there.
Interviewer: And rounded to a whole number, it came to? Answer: 130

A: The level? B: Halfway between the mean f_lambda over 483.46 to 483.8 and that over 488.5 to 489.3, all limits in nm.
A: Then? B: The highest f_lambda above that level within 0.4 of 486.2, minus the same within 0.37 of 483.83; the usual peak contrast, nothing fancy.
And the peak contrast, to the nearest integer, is -26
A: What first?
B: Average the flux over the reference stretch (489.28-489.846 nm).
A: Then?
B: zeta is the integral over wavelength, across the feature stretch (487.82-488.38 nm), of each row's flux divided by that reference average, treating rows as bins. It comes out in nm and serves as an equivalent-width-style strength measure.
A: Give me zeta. 0.55 nm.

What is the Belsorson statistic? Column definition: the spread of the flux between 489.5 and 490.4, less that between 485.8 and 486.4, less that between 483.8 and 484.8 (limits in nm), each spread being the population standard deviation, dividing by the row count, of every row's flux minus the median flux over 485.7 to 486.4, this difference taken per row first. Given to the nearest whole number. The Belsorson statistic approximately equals -15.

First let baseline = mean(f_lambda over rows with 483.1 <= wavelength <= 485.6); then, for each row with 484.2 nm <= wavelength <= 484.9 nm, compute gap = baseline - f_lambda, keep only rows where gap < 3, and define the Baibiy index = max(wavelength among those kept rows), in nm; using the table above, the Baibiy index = 484.629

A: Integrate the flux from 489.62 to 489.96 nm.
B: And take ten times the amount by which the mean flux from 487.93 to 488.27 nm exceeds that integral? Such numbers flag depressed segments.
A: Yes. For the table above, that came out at 853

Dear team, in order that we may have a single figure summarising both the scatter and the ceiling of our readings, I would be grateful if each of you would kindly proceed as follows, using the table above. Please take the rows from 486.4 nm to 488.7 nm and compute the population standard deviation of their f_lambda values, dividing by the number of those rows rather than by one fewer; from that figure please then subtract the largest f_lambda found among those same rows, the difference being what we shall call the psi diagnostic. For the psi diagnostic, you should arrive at -128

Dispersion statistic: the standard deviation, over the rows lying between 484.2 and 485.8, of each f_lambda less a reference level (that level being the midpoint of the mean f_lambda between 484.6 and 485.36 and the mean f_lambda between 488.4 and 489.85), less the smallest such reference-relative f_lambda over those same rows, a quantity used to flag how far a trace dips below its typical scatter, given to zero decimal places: 19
